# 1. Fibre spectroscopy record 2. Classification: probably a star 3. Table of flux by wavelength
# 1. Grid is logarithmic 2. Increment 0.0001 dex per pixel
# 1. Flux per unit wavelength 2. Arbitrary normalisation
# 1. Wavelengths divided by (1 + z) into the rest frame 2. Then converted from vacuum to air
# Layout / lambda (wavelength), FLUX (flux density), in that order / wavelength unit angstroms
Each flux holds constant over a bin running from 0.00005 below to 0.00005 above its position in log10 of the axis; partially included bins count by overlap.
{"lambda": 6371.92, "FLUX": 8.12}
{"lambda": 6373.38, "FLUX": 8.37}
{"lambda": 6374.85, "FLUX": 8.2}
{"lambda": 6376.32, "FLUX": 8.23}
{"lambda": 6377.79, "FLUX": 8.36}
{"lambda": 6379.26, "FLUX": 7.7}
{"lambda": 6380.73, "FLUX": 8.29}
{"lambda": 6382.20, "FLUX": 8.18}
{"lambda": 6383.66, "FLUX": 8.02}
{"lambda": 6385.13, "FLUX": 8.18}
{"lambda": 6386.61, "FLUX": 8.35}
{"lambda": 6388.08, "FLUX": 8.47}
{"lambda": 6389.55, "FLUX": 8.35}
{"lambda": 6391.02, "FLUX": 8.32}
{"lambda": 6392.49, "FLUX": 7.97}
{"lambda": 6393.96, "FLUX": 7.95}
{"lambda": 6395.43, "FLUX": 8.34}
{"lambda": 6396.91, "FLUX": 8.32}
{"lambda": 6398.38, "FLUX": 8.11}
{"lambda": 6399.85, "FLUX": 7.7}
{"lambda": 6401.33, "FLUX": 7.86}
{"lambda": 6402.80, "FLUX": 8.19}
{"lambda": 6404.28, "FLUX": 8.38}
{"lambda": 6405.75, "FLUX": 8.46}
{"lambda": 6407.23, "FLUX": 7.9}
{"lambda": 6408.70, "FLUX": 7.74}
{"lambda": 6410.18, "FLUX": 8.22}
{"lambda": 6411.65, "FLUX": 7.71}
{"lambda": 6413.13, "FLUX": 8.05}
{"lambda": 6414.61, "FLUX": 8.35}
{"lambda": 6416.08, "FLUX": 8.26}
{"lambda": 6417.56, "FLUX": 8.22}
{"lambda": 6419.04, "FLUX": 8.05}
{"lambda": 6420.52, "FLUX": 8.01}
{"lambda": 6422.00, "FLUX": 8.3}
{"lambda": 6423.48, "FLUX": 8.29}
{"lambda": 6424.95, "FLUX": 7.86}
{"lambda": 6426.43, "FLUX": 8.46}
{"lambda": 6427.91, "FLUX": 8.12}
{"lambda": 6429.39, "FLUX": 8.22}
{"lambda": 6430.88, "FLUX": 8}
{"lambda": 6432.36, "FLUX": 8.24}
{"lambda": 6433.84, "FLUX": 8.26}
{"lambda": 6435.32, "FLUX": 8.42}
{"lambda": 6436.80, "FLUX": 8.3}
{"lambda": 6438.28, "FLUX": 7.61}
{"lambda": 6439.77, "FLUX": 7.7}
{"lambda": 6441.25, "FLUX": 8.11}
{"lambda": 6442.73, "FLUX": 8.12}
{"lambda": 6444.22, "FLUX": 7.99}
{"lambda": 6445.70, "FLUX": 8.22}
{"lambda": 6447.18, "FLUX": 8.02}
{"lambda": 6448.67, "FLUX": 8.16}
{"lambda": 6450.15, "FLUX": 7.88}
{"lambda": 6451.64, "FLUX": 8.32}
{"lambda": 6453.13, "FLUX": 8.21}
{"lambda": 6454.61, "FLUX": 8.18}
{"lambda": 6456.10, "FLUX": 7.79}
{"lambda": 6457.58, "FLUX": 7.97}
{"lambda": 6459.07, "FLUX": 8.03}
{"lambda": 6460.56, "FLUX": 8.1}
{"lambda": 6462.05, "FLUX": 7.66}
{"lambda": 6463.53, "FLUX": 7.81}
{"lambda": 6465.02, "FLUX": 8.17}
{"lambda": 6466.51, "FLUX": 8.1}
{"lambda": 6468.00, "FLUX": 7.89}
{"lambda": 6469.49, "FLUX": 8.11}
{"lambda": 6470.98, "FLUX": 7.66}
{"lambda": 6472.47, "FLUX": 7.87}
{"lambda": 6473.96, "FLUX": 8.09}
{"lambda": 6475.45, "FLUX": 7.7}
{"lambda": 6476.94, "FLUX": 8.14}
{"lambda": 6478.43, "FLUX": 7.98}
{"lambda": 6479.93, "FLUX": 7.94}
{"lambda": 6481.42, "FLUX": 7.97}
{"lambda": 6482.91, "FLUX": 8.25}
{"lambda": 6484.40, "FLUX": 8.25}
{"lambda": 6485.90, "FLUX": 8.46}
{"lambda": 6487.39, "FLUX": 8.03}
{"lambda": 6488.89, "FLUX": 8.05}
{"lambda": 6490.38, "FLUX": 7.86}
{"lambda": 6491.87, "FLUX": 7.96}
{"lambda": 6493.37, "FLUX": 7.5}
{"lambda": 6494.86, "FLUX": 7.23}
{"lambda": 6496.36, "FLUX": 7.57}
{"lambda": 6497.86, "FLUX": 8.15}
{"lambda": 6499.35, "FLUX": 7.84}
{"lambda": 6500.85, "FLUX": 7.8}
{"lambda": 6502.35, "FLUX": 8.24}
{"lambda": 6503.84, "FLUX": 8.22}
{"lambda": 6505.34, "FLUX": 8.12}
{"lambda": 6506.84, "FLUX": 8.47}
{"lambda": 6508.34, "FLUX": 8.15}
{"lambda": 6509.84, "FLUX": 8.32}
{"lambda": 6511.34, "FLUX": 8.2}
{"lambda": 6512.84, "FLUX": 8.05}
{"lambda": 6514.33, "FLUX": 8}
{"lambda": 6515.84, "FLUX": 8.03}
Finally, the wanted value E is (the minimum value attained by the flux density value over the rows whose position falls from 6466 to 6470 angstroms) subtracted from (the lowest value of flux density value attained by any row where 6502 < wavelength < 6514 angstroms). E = 0.16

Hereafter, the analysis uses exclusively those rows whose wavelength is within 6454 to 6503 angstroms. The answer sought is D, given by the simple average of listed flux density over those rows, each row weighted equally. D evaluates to 7.95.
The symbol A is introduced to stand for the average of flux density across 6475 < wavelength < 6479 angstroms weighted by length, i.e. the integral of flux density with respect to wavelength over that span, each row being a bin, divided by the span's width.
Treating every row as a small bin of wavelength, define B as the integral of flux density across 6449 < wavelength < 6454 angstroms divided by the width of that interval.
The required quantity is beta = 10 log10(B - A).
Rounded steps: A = 7.96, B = 8.14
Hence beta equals -7.4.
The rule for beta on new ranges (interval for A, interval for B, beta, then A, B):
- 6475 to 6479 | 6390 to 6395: -7.9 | 7.96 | 8.12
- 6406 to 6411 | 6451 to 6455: -6.2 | 8.00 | 8.24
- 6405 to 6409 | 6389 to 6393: -8.3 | 8.08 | 8.23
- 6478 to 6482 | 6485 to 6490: -7.0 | 7.95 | 8.15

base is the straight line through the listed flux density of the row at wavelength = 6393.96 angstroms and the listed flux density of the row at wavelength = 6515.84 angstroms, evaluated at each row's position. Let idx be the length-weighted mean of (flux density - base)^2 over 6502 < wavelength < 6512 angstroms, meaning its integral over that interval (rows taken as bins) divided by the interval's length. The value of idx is 0.062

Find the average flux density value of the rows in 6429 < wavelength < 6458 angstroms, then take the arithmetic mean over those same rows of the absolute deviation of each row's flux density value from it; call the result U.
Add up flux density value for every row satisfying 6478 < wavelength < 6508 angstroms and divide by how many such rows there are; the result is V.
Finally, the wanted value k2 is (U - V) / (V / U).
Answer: -0.17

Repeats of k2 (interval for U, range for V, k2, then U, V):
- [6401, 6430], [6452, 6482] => -0.18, 0.189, 7.97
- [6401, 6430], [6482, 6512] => -0.18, 0.189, 8.03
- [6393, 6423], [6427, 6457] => -0.19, 0.198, 8.09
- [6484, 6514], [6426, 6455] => -0.23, 0.240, 8.13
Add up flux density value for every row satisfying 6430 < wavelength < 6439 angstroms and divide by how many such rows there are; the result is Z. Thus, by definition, 8.14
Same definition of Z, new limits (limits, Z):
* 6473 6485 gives 8.04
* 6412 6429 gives 8.18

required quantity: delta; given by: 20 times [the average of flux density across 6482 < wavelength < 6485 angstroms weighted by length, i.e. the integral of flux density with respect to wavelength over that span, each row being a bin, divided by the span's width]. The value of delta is 165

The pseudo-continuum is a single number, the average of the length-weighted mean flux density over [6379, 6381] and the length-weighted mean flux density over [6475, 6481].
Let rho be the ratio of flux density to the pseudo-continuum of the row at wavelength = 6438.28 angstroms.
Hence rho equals 0.95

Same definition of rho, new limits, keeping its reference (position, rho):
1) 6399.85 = 0.97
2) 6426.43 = 1.06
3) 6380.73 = 1.04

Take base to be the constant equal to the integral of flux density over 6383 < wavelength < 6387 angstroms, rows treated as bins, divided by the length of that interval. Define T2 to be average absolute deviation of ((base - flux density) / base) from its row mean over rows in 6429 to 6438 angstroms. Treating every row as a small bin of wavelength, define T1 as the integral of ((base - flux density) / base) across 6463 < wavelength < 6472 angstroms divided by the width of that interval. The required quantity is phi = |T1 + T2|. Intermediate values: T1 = 0.02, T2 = 0.011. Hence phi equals 0.035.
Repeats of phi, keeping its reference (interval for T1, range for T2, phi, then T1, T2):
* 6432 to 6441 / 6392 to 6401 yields 0.032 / 0.01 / 0.024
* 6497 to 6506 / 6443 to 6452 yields 0.028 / 0.01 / 0.017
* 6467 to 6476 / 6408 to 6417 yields 0.059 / 0.03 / 0.027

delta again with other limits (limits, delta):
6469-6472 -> 157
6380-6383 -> 165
